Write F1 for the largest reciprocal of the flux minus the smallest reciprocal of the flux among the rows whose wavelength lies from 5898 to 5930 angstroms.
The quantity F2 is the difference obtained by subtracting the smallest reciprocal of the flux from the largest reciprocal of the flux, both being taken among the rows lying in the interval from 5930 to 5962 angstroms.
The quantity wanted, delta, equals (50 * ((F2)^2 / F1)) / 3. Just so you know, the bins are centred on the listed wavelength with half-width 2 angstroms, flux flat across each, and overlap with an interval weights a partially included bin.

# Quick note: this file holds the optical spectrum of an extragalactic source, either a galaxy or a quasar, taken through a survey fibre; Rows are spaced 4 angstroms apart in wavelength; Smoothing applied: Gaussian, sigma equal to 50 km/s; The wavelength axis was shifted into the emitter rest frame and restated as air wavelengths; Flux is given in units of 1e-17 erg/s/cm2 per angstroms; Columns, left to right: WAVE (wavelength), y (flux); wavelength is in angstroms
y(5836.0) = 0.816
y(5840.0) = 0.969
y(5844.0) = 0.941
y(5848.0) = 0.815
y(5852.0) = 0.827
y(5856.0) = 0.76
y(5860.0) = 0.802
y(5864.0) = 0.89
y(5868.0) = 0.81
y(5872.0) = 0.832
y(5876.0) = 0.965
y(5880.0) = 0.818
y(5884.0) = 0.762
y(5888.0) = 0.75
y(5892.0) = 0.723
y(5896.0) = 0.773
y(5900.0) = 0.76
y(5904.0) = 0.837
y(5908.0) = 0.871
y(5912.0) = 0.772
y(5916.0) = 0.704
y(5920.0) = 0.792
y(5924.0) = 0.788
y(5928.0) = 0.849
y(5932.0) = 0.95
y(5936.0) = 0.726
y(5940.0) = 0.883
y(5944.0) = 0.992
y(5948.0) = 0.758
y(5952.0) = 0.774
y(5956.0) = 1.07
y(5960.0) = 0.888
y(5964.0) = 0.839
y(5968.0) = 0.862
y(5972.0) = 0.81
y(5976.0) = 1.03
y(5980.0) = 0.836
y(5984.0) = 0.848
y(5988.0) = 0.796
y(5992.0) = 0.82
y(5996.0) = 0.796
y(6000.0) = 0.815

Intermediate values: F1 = 0.27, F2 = 0.44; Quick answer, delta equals 12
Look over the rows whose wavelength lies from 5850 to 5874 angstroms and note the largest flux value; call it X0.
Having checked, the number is 0.89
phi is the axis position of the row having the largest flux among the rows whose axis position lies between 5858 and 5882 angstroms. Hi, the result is 5876.0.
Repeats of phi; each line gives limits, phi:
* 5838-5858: 5840.0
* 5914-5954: 5944.0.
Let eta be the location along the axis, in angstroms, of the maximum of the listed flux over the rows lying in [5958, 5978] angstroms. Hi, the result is 5976.0 angstroms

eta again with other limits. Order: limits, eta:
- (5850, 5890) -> 5876.0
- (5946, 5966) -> 5956.0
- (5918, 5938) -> 5932.0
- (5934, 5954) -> 5944.0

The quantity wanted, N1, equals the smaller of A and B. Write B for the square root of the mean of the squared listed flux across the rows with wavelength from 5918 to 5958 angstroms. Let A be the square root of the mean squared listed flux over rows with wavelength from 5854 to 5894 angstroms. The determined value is 0.814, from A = 0.81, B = 0.865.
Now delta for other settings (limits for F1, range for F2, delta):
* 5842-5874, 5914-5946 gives 11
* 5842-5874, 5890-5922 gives 5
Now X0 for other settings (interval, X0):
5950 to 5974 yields 1.07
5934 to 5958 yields 1.07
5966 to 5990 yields 1.03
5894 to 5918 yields 0.871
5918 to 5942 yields 0.95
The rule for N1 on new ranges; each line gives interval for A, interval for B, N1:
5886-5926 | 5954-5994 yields 0.778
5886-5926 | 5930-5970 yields 0.778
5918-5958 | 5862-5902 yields 0.811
